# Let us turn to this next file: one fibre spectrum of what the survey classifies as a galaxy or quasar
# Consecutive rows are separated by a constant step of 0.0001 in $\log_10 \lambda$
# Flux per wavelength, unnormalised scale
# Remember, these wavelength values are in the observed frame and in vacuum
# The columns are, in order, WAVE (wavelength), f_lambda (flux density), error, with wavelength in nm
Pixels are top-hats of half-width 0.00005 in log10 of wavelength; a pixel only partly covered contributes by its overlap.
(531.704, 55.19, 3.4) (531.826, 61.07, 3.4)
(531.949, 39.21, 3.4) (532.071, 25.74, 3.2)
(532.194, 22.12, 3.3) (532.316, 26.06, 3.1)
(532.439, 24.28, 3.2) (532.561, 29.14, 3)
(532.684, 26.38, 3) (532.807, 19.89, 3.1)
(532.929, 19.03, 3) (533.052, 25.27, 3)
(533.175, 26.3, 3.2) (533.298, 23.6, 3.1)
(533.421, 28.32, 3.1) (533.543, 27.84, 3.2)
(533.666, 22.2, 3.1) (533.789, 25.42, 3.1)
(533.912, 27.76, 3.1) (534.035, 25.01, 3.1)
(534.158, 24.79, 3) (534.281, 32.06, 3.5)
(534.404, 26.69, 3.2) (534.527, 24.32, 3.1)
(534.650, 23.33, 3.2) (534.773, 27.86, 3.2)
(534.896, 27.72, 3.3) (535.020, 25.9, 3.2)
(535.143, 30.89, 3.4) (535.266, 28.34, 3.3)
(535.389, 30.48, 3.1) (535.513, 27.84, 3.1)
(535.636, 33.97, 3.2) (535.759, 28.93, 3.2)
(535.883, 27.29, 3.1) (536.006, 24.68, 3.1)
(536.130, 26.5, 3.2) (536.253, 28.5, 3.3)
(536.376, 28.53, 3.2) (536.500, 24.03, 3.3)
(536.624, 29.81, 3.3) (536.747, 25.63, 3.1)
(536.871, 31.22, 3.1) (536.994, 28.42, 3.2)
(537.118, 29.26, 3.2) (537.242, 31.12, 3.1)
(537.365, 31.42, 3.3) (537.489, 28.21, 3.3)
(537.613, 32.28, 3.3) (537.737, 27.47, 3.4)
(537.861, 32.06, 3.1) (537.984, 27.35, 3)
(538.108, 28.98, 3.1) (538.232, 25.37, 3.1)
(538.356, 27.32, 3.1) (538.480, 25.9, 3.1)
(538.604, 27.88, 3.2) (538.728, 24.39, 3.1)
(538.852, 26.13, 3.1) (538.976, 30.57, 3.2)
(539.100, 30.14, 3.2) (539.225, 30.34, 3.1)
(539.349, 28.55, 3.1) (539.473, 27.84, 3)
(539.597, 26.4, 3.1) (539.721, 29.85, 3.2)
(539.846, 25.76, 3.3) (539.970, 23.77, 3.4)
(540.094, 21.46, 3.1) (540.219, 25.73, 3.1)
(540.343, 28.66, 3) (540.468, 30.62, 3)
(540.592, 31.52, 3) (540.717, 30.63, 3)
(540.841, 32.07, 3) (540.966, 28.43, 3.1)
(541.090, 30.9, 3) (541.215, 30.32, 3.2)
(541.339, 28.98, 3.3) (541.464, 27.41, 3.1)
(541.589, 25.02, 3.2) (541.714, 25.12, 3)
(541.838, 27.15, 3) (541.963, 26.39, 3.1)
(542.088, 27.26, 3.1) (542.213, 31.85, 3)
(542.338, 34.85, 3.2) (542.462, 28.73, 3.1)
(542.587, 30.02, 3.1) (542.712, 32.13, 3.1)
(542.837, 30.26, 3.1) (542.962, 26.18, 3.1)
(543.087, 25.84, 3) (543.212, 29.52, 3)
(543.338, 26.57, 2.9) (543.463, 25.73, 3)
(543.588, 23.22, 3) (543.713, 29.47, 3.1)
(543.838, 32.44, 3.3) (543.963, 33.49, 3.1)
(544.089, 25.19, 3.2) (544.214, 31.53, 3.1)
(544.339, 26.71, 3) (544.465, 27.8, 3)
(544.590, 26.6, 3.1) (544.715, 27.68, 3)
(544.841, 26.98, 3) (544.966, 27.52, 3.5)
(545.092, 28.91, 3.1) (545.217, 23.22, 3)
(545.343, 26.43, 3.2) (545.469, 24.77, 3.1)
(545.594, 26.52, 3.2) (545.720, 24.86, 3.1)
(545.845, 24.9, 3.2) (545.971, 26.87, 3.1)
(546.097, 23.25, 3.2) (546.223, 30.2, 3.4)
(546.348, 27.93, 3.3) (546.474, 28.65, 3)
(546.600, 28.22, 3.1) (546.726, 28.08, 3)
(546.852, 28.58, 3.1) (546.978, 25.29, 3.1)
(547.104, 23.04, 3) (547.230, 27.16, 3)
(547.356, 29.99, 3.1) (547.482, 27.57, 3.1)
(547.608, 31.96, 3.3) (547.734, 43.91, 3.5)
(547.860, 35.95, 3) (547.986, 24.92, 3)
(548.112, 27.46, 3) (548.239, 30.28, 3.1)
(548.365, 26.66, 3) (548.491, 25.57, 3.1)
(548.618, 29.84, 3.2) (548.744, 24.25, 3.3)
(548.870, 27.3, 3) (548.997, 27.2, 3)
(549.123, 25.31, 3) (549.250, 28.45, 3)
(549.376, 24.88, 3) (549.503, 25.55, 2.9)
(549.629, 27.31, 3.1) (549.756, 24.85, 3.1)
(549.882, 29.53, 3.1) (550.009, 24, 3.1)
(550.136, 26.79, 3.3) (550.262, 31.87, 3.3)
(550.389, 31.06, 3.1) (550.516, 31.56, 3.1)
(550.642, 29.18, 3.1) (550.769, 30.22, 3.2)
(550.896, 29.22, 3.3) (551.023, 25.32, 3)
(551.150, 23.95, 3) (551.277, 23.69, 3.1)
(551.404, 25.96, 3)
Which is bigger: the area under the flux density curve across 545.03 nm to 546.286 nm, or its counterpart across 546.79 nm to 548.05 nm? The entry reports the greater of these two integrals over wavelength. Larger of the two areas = 38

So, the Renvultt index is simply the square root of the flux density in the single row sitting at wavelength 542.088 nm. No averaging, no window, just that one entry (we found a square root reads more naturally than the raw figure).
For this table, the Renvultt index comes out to 5.22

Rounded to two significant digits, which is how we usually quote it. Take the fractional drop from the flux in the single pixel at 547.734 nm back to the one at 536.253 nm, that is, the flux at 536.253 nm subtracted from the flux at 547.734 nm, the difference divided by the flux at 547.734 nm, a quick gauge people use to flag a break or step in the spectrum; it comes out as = 0.35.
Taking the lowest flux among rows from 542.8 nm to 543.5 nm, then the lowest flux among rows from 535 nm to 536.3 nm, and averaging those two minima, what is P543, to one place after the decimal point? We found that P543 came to 25.2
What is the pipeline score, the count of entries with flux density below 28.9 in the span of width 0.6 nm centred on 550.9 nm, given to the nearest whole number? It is 2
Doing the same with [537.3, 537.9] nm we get 2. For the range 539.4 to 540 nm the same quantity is 4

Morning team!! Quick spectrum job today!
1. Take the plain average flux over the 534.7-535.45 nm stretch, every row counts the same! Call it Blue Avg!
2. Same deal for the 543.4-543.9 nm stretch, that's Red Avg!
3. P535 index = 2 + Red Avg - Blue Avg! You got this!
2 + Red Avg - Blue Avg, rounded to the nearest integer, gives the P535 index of 1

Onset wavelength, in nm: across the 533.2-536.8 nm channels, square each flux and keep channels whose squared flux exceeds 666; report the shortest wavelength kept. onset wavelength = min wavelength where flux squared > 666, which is 533.421 nm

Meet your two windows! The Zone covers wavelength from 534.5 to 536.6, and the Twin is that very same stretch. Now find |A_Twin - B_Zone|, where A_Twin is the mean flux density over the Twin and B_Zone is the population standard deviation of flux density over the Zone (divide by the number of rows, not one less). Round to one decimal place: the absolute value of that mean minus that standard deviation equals 25.0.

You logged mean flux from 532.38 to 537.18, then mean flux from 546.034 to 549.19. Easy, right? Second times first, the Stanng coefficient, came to 761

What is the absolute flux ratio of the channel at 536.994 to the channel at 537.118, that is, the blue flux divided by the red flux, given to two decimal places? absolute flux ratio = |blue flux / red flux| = 0.97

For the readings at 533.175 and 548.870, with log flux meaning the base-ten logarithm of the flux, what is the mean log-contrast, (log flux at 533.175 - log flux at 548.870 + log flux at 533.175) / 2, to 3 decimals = 0.702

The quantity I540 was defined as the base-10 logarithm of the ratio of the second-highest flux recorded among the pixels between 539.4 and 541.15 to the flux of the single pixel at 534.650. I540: 0.13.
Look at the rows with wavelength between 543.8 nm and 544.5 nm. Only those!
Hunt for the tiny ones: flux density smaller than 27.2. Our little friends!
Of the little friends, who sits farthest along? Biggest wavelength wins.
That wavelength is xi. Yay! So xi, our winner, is 544.339 nm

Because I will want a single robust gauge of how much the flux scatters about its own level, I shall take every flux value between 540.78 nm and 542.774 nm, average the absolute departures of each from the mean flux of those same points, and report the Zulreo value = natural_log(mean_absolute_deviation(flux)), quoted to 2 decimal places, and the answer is 0.81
